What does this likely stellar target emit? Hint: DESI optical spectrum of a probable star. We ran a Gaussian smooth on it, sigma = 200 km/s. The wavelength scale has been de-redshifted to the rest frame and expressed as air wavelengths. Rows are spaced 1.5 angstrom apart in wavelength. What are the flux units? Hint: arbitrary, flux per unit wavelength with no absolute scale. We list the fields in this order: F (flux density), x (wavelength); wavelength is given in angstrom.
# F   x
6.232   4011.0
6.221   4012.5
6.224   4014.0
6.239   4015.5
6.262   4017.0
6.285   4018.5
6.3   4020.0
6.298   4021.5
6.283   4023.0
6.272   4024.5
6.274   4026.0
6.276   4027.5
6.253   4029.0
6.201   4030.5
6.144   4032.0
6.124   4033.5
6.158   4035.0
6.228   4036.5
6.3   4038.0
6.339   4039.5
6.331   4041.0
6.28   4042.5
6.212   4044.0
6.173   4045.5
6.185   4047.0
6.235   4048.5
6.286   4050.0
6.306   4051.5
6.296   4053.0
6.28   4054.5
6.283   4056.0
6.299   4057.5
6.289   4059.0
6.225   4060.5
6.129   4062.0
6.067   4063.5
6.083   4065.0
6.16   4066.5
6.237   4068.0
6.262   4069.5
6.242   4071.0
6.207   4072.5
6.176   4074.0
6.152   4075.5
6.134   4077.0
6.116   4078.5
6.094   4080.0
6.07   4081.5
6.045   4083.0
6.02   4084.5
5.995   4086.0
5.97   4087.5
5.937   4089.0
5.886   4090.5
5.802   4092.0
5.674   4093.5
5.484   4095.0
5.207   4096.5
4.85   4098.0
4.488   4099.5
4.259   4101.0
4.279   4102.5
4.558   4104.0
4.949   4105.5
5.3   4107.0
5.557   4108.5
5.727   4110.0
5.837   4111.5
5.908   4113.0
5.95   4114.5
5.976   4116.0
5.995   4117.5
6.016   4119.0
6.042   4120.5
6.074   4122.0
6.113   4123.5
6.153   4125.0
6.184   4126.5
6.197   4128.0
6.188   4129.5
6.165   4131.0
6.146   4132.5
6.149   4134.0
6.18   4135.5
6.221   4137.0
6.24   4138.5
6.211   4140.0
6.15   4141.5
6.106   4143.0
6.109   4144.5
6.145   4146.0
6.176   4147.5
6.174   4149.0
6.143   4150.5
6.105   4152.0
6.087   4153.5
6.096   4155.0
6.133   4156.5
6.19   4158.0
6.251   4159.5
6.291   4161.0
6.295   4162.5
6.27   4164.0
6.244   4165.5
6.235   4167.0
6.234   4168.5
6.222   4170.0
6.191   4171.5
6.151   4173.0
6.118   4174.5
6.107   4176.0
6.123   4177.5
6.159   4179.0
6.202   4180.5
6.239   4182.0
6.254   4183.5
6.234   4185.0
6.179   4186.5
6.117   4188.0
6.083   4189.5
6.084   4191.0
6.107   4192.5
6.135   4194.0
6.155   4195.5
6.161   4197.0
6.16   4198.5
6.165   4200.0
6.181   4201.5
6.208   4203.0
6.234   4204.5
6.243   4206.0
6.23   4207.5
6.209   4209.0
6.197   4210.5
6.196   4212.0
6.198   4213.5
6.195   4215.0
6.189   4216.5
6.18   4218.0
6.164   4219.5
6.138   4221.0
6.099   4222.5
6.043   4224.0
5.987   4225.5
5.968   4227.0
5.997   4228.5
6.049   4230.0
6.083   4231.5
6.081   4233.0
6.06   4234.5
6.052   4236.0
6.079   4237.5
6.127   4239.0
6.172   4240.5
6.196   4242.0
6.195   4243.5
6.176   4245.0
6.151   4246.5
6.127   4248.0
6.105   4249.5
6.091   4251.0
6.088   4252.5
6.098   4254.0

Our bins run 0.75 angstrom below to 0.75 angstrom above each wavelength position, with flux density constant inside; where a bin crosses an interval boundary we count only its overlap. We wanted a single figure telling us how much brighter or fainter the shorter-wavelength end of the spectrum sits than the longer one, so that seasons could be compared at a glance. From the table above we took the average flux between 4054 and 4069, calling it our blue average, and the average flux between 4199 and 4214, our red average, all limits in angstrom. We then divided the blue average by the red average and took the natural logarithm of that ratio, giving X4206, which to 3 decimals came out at 0.000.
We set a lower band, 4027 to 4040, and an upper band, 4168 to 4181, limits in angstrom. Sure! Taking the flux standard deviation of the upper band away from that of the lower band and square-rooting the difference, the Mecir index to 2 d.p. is 0.16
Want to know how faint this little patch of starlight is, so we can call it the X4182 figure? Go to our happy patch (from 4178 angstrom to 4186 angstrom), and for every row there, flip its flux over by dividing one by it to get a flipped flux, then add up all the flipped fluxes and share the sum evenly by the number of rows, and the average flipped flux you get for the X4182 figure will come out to 0.161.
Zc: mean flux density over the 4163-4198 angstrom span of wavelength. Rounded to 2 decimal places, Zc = 6.17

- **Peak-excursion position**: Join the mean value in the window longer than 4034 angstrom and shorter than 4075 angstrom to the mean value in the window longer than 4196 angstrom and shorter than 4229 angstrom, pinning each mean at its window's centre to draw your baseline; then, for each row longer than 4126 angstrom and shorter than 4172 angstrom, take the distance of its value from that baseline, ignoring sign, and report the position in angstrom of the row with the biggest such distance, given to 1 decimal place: 4162.5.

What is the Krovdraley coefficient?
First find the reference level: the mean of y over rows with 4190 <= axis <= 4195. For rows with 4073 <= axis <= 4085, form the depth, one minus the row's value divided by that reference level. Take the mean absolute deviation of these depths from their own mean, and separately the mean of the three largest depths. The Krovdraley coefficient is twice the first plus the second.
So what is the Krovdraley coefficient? 0.025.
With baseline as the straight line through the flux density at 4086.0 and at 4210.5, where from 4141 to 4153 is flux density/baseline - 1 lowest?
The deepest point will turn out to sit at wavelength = 4152.0 angstrom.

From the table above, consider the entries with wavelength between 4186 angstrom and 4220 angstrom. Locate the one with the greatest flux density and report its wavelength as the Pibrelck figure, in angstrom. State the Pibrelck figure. 4206.0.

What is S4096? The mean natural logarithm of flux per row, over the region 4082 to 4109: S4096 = 1.67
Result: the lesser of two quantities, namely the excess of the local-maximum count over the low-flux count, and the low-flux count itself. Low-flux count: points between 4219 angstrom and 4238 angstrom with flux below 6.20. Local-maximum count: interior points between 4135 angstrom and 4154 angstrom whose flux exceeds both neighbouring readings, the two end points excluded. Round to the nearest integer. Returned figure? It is -11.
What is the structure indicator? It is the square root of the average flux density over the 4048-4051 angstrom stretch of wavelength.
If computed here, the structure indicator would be 2.50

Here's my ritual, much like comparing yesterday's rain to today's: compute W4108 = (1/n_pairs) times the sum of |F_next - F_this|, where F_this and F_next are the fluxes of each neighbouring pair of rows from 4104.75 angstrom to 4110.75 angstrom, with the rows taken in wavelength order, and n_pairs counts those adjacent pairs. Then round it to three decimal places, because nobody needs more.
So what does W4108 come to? 0.259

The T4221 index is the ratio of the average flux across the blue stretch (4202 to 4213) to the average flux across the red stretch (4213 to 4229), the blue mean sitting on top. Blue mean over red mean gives 1.02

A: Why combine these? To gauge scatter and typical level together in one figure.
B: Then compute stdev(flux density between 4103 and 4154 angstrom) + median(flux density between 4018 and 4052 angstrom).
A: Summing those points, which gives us 6.64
